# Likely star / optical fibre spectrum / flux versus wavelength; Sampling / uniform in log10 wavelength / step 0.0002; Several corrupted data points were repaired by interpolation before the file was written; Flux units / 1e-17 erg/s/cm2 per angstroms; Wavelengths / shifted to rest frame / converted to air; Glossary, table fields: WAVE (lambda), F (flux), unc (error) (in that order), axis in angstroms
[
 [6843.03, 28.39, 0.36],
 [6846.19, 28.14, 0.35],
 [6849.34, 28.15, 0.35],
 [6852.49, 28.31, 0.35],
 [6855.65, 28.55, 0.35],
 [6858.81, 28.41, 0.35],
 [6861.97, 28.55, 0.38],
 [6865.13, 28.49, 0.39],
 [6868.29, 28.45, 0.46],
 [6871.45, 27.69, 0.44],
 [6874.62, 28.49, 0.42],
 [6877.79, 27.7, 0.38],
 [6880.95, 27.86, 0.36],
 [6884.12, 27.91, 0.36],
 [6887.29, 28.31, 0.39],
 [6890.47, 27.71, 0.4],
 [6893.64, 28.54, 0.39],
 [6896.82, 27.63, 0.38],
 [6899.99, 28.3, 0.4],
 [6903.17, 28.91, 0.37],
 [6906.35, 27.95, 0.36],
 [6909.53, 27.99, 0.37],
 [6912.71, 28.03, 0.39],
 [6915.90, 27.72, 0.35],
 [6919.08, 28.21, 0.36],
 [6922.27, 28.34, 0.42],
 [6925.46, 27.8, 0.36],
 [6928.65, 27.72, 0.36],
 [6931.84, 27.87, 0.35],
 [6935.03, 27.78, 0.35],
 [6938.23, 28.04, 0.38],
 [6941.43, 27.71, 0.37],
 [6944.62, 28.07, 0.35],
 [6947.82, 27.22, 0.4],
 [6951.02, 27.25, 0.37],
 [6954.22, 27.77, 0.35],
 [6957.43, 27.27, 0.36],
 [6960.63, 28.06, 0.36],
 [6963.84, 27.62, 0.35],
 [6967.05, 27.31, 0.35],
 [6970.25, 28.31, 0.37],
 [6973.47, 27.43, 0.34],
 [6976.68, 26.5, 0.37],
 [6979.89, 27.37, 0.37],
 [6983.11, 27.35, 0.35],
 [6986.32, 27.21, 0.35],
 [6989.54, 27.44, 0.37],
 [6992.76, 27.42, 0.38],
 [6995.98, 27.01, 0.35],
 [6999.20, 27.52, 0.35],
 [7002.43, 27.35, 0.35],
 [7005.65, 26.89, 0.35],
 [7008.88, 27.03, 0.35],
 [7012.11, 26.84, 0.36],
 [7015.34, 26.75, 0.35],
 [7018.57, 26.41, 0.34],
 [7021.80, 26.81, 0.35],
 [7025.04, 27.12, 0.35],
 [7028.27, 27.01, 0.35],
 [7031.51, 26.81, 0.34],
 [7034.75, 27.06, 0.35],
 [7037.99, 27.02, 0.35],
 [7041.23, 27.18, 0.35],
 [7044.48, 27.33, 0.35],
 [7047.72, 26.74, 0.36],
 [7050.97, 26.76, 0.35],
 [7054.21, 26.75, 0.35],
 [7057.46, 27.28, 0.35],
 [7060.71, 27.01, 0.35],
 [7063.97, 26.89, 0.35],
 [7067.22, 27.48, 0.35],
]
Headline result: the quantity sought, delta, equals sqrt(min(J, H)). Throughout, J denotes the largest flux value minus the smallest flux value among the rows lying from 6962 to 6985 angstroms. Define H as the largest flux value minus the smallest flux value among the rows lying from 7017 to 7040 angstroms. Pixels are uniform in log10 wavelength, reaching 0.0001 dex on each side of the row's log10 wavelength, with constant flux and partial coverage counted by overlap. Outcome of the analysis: 0.84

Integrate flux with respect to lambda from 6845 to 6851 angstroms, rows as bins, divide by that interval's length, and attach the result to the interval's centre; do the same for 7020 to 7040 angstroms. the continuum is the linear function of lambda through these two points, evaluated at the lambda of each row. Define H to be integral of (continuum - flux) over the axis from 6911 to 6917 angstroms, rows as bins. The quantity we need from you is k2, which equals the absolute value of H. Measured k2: 0.9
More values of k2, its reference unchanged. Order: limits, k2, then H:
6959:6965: 2.6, -2.6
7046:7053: 0.6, 0.6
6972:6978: 2.2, 2.2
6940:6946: 2.0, -2.0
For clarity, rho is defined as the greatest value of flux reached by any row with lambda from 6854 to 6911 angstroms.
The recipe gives 28.91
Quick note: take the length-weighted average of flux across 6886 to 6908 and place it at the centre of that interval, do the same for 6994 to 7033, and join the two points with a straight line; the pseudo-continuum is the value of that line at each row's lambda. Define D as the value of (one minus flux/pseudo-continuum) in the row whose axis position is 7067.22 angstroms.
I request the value -0.041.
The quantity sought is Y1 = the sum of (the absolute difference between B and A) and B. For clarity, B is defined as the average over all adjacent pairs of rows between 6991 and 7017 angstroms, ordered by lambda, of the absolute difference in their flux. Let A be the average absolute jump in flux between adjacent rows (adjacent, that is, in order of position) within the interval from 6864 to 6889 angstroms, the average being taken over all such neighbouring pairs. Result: 0.43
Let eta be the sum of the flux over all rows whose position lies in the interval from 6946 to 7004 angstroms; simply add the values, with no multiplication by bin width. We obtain 493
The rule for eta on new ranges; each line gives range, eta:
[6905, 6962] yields 501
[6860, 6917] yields 506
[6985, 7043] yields 487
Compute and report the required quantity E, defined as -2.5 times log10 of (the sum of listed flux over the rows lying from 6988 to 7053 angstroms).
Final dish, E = -6.8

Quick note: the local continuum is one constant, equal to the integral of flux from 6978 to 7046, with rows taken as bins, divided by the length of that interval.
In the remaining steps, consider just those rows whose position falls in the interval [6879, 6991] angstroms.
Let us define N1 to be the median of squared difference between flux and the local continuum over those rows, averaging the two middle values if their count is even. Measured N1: 0.5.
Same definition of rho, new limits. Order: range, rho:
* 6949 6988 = 28.31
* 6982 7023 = 27.52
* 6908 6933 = 28.34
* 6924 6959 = 28.07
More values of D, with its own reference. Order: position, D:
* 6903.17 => -0.028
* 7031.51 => -0.001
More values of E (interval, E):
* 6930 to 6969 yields -6.3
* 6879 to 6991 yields -7.5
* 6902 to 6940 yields -6.3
